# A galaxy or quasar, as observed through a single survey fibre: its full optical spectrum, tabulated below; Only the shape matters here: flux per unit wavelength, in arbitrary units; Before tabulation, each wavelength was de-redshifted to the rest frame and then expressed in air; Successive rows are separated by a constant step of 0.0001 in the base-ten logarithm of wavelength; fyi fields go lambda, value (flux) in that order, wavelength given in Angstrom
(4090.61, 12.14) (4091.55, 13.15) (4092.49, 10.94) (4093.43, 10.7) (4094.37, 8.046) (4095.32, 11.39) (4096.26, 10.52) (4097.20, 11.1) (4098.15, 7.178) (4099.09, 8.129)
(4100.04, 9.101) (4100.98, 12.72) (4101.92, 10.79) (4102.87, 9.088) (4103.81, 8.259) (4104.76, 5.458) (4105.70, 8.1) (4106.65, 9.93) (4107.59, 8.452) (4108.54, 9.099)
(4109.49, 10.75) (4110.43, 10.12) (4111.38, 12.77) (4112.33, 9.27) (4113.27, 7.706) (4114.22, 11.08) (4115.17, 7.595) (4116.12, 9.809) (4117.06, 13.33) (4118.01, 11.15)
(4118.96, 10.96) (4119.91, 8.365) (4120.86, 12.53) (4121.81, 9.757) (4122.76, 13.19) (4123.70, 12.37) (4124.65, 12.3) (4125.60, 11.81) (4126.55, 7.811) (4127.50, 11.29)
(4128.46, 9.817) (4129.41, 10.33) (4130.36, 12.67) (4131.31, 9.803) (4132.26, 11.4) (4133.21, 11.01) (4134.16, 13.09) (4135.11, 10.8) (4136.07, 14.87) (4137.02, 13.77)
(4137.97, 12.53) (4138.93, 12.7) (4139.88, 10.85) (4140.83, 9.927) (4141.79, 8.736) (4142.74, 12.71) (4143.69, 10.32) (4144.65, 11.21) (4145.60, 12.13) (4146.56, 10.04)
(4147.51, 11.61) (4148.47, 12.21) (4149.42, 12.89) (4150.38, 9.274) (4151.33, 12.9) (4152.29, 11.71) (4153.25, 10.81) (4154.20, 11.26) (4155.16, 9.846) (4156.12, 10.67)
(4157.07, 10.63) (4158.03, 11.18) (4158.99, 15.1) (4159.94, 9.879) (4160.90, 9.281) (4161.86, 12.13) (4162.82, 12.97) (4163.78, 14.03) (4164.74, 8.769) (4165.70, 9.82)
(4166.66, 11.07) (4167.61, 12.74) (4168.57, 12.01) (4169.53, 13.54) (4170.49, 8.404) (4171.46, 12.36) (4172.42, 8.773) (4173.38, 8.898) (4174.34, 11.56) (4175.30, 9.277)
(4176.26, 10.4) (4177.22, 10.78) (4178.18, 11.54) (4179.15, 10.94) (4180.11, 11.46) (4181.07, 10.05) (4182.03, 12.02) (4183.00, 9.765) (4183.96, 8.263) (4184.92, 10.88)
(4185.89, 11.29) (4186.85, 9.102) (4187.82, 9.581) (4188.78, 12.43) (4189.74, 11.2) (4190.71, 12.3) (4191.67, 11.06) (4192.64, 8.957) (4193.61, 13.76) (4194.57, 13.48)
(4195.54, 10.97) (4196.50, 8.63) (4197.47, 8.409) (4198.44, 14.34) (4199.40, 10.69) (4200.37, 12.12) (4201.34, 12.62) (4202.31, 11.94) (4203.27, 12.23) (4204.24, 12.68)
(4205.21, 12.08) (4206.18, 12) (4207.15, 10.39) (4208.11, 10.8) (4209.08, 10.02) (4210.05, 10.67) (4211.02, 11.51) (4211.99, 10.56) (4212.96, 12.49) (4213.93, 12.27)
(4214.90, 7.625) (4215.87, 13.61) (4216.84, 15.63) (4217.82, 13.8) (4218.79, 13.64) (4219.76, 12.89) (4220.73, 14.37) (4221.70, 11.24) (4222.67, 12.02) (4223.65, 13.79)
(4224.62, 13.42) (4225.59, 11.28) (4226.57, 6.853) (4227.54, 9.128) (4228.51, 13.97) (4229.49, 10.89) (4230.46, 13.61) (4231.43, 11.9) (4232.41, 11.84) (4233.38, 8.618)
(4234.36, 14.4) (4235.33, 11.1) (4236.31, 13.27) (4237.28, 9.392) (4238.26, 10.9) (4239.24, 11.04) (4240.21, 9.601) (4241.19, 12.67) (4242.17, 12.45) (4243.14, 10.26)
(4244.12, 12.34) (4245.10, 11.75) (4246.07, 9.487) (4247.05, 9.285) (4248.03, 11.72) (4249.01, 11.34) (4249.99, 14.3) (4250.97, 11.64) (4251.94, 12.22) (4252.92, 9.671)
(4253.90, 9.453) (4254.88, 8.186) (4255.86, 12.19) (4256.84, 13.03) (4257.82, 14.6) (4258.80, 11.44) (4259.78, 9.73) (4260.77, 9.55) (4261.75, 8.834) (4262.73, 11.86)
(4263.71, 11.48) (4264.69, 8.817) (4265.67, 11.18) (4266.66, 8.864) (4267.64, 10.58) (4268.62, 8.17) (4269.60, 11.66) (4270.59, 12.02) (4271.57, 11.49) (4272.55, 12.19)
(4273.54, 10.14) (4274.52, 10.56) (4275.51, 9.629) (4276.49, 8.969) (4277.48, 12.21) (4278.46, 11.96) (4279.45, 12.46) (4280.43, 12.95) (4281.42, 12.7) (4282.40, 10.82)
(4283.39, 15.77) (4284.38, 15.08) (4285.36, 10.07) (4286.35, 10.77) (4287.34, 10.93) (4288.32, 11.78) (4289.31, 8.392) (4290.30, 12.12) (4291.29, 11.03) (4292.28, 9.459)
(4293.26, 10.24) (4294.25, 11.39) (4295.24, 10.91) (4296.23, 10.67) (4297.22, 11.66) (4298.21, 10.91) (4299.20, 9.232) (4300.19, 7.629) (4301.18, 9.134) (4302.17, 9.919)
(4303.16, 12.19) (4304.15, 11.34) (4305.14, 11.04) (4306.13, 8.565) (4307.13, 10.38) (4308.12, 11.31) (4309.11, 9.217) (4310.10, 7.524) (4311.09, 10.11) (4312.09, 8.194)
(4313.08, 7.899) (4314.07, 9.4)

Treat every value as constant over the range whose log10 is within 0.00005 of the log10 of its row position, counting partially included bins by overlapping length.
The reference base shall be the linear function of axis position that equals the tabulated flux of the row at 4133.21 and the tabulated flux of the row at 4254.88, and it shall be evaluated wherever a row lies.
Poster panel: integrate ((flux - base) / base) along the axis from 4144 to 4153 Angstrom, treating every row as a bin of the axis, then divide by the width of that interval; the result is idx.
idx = 0.08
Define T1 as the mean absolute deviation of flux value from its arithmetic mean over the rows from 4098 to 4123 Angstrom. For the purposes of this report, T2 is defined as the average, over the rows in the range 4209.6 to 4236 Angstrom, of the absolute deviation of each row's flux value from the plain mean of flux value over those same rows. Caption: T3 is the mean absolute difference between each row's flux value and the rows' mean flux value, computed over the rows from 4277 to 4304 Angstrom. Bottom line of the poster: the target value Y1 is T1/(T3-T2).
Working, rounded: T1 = 1.61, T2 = 1.66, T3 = 1.32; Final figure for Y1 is -5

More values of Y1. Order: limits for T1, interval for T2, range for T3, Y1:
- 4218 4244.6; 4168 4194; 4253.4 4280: 11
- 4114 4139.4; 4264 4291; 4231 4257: -27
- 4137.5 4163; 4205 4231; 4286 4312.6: -2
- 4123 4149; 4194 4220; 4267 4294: -12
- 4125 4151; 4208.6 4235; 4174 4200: -3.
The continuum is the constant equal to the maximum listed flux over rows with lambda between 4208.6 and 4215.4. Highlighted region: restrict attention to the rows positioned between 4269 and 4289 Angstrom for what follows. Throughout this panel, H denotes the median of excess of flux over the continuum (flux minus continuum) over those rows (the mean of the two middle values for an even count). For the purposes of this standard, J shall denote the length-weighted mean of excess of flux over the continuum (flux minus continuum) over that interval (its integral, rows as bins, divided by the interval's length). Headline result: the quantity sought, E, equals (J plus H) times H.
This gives 1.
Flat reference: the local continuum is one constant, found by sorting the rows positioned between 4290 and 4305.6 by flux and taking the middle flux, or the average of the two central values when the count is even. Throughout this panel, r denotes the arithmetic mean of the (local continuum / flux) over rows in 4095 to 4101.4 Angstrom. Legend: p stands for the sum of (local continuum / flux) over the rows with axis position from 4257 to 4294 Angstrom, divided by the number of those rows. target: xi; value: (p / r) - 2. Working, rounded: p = 1.01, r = 1.128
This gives -1.11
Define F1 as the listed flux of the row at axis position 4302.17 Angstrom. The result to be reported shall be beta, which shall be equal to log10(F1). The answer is 1.00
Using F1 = 9.919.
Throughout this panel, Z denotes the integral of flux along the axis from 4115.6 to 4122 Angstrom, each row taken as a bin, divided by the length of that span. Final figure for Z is 10.9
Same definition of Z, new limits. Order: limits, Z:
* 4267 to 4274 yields 10.9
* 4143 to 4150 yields 11.5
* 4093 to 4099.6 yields 9.6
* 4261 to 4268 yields 10.2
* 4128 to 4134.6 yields 11.2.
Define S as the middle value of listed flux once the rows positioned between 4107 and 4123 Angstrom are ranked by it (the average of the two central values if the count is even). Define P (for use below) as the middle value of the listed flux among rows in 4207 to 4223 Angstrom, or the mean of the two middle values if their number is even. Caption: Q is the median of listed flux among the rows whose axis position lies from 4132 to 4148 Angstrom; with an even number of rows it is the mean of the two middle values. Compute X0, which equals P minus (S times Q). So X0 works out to -103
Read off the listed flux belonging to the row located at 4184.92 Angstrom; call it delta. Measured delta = 10.88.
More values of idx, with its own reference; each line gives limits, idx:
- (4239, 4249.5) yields 0.31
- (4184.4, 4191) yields 0.12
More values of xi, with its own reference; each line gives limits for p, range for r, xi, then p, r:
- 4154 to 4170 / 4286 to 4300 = -1.06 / 0.97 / 1.032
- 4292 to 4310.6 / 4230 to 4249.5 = -0.88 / 1.10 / 0.979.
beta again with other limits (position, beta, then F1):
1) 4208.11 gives 1.03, 10.8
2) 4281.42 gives 1.10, 12.7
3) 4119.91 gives 0.92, 8.365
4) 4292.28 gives 0.98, 9.459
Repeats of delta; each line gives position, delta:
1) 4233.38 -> 8.618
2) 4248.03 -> 11.72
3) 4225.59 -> 11.28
